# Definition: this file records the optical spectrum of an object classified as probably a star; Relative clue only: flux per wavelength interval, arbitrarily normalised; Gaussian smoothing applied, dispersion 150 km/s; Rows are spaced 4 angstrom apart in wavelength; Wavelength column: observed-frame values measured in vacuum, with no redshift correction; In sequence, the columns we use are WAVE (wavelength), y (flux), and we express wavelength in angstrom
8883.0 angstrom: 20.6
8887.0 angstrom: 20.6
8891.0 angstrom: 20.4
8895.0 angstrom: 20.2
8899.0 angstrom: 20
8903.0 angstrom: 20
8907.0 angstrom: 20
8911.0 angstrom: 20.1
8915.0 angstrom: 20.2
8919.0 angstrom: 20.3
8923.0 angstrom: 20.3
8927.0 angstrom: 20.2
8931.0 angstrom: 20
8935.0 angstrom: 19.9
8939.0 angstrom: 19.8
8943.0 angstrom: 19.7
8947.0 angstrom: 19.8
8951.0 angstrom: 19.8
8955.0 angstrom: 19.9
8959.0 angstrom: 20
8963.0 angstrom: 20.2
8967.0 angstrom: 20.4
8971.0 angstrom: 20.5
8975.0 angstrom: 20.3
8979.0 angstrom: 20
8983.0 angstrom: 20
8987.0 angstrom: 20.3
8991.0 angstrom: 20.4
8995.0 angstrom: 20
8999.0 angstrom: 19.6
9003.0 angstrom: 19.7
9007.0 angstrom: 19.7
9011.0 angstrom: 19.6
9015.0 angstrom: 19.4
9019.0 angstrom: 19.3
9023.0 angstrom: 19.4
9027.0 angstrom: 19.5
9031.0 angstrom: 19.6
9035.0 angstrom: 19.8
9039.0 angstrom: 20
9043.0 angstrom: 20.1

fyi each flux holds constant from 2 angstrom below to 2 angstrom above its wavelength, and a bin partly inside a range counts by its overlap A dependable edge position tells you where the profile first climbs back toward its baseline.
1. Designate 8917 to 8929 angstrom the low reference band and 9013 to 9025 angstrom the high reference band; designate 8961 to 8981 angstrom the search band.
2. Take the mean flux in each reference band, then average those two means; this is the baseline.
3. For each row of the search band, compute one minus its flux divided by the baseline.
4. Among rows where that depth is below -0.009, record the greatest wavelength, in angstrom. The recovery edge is 8979.0 angstrom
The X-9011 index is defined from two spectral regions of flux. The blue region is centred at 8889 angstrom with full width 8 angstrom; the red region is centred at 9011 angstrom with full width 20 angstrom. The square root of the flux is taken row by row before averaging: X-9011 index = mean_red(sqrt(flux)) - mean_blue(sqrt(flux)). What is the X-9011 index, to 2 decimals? -0.11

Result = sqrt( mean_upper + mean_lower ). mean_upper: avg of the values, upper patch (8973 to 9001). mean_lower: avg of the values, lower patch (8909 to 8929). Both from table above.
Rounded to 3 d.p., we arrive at 6.349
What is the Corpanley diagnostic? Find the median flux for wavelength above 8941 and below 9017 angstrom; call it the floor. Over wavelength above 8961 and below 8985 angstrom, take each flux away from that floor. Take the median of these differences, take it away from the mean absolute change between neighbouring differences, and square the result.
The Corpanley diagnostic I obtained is 0.168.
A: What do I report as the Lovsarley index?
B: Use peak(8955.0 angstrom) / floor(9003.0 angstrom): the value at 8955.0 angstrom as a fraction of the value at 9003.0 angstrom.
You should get 1.010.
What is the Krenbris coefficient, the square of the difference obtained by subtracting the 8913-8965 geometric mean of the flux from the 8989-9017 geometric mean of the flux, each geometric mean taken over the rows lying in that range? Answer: 0.06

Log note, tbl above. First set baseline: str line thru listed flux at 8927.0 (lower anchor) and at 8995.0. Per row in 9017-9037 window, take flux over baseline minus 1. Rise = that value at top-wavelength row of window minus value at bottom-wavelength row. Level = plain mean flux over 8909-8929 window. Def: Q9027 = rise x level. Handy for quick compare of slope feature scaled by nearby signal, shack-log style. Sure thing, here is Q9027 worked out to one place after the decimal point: 0.6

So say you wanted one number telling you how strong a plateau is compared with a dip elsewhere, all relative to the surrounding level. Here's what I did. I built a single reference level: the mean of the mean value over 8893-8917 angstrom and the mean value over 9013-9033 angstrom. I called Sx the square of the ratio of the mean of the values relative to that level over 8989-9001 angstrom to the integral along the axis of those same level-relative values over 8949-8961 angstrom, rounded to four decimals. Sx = 0.0070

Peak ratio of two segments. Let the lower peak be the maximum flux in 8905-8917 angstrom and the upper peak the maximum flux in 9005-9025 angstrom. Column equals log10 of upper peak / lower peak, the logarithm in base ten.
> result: -0.011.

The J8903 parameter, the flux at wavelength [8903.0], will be 20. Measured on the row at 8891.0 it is 20.4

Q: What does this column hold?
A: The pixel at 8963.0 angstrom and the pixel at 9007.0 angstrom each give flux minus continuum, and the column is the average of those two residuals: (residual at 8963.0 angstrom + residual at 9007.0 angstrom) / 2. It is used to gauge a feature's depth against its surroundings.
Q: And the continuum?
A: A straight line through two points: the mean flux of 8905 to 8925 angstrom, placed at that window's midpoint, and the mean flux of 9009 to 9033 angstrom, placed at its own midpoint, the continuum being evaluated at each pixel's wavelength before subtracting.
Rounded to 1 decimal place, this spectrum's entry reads 0.2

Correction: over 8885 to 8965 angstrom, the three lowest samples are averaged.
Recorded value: 19.8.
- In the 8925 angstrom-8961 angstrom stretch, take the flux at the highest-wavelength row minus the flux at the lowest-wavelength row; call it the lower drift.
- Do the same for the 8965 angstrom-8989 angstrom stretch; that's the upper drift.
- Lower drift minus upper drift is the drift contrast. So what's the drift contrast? -0.10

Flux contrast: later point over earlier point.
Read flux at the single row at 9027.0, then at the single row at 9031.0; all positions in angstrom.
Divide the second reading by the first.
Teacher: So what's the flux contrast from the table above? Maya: 1.01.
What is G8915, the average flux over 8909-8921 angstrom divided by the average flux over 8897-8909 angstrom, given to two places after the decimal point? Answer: 1.01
